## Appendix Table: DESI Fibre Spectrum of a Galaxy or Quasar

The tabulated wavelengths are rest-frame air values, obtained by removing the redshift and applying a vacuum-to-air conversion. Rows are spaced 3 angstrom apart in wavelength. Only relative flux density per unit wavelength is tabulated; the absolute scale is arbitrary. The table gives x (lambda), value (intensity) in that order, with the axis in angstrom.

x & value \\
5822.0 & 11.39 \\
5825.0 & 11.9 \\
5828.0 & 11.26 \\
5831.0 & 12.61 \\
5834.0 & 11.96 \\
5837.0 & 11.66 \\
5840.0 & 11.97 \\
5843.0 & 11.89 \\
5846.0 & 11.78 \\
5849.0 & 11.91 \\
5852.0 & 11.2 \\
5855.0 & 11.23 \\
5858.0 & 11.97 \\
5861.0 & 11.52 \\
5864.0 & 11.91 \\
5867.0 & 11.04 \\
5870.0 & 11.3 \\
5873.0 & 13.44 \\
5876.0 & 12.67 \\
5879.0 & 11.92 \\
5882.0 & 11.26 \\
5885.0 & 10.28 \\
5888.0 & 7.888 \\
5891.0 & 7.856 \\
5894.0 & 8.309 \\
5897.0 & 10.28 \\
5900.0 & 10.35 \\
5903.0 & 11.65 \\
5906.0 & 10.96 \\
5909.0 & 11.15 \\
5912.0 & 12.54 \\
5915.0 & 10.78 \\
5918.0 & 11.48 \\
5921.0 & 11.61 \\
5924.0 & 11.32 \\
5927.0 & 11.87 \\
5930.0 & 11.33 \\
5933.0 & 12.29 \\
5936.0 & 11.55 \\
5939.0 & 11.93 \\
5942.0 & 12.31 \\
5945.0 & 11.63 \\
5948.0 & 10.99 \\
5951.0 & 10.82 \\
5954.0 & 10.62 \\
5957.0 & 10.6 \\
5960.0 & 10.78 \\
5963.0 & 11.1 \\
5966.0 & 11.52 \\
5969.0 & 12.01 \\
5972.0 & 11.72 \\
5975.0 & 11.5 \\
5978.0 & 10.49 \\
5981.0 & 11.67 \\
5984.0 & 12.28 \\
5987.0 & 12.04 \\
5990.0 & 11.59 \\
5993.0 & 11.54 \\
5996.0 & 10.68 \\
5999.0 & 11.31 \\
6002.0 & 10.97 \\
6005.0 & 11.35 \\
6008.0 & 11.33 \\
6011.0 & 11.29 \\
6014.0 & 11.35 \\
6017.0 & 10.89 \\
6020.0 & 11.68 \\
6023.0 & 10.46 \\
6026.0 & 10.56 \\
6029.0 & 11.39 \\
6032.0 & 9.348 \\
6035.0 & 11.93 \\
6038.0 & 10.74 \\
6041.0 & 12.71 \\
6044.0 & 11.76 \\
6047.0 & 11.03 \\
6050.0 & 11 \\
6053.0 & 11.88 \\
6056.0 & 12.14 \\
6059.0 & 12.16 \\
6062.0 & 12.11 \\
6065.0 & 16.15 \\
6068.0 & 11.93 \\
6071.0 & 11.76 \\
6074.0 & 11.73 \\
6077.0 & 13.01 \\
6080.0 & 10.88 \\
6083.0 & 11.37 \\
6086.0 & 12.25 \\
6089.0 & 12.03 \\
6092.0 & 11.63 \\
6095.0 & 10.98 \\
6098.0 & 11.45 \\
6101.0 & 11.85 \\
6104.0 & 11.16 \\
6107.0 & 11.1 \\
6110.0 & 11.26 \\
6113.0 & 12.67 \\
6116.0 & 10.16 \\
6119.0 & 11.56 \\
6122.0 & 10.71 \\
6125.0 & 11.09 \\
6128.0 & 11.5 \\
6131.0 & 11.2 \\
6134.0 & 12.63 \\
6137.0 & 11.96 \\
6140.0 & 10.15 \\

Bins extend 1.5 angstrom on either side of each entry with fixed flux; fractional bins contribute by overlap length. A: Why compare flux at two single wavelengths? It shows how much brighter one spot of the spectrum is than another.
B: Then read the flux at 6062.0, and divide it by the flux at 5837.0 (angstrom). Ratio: 1.04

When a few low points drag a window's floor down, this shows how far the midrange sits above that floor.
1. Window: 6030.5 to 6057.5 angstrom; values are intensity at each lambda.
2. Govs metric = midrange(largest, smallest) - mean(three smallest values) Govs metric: 0.67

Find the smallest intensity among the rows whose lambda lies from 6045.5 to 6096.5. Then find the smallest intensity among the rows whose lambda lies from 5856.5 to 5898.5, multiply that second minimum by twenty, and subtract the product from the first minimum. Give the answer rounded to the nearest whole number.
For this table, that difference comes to -146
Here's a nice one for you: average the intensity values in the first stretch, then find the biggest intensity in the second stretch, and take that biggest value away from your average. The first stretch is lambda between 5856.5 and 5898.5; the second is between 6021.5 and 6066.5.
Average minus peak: -5.32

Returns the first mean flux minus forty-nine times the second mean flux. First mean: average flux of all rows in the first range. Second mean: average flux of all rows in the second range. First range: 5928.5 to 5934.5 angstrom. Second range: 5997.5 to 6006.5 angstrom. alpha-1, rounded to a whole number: -537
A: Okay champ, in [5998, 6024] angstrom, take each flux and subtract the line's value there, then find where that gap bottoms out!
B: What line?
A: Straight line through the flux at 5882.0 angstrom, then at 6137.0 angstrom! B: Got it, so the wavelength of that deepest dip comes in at 6023.0 angstrom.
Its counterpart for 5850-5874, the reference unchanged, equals 5867.0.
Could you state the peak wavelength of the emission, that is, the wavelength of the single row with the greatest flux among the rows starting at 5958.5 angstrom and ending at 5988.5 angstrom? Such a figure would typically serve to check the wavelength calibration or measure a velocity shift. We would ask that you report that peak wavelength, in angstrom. 5984.0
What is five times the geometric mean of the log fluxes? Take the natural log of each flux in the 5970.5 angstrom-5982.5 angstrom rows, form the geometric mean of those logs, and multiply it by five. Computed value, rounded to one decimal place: 12.1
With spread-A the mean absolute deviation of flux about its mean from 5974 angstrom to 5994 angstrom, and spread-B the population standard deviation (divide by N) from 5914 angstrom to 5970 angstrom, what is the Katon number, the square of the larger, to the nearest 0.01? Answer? 0.28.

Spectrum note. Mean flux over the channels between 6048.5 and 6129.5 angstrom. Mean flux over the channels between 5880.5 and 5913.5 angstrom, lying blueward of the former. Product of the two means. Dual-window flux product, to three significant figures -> 120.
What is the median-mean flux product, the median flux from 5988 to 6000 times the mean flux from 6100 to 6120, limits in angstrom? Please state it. 130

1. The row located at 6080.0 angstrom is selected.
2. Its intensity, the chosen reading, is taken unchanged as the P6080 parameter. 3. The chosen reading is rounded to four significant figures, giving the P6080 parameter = 10.88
